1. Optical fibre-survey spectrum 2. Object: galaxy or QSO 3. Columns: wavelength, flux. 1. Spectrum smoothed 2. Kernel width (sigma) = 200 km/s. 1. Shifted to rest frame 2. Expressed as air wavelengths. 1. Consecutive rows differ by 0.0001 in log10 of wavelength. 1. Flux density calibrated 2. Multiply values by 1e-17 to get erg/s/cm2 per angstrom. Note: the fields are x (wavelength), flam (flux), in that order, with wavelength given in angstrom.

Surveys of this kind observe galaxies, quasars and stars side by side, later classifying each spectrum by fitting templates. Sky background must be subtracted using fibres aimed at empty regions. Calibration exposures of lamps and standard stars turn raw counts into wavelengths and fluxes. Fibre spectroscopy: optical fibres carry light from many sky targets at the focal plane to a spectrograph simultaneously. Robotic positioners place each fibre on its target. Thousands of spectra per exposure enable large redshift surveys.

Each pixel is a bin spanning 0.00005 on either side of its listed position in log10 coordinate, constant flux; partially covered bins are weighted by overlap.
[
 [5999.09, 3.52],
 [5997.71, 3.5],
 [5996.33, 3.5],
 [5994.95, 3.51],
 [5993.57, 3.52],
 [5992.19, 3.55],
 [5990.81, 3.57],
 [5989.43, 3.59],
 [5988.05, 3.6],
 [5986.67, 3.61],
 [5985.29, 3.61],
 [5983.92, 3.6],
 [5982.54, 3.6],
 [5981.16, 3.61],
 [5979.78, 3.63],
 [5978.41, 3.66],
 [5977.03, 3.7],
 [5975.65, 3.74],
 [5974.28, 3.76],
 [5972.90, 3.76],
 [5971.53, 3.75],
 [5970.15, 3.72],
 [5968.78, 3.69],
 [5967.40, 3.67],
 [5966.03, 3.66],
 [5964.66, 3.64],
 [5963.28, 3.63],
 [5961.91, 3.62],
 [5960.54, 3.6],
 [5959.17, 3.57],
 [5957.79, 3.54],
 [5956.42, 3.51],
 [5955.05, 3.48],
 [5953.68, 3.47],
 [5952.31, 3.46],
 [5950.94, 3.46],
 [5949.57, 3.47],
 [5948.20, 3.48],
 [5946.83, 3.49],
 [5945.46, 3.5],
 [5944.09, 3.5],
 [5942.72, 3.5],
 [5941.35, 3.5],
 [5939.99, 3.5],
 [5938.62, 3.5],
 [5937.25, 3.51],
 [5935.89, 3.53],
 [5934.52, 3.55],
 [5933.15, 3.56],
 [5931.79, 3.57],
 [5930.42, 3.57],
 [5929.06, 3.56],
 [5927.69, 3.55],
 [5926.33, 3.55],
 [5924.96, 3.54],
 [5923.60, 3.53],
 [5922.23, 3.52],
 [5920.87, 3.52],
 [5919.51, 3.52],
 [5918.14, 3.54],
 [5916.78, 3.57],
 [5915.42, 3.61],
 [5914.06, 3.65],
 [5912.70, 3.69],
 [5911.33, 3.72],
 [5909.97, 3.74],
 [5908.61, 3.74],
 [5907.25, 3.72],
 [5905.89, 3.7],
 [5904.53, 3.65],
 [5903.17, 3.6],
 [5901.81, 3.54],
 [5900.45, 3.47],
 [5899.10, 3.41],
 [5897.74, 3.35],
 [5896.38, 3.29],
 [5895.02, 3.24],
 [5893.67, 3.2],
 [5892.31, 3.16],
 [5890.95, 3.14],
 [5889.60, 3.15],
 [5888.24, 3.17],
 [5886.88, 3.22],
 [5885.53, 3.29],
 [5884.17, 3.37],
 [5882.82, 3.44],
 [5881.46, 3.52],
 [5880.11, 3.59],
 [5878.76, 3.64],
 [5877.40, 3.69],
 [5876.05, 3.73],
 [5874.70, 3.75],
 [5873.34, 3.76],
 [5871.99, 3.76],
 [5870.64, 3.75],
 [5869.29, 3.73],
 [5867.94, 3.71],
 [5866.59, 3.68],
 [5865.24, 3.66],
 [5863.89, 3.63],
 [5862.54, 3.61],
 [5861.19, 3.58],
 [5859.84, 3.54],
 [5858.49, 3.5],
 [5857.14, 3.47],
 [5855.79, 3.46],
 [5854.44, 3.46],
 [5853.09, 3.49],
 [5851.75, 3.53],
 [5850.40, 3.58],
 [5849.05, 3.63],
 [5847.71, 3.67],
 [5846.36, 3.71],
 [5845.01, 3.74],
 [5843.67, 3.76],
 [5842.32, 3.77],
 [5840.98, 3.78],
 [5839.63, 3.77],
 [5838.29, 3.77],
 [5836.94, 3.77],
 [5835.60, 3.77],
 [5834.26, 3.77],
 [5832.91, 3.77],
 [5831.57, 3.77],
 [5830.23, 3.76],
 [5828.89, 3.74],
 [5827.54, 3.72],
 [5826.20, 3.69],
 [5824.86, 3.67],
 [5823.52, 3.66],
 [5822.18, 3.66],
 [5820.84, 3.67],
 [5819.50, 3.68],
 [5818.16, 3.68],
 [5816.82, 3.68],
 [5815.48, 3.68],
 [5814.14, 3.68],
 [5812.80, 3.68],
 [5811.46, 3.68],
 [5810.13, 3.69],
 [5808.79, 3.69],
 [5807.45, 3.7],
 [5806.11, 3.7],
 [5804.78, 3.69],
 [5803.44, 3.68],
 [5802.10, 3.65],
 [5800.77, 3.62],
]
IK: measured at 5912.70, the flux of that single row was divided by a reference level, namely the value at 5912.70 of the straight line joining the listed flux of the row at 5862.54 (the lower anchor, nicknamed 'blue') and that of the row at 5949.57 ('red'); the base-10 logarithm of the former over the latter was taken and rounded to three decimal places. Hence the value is 0.019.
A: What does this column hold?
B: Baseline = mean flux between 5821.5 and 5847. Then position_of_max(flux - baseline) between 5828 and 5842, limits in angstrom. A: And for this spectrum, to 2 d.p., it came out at 5840.98 angstrom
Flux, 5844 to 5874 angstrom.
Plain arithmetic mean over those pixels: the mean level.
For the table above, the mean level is 3.62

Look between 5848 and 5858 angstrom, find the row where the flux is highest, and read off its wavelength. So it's 5849.05 angstrom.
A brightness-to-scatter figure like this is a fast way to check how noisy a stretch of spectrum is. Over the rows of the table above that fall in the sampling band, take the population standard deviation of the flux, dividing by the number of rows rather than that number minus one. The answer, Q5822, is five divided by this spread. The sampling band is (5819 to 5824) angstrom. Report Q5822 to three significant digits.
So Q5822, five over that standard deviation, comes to 603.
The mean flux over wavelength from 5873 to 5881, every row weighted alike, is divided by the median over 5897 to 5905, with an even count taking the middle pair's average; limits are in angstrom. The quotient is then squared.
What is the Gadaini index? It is 1.11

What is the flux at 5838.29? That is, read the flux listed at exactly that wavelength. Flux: 3.77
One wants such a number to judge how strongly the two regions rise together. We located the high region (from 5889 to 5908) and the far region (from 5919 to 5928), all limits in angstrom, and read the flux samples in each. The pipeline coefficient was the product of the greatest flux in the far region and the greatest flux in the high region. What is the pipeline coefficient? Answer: 13.2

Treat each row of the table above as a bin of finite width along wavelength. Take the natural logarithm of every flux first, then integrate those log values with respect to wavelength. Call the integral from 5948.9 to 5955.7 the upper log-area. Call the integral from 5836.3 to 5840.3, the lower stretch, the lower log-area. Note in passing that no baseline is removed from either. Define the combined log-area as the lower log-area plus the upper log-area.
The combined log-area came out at 14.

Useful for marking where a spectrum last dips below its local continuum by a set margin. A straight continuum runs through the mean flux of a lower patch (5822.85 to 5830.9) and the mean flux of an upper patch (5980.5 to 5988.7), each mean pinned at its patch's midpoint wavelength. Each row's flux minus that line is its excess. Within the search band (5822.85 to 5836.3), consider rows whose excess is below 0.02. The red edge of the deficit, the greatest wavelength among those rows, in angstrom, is 5827.54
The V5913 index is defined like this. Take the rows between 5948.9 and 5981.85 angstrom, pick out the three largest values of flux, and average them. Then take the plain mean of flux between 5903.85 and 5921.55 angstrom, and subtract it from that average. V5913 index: 0.11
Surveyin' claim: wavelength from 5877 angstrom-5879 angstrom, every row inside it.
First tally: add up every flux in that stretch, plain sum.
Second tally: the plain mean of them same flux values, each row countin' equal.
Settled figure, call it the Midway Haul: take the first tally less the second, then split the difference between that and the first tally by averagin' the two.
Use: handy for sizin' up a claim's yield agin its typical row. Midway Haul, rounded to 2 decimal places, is 5.50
